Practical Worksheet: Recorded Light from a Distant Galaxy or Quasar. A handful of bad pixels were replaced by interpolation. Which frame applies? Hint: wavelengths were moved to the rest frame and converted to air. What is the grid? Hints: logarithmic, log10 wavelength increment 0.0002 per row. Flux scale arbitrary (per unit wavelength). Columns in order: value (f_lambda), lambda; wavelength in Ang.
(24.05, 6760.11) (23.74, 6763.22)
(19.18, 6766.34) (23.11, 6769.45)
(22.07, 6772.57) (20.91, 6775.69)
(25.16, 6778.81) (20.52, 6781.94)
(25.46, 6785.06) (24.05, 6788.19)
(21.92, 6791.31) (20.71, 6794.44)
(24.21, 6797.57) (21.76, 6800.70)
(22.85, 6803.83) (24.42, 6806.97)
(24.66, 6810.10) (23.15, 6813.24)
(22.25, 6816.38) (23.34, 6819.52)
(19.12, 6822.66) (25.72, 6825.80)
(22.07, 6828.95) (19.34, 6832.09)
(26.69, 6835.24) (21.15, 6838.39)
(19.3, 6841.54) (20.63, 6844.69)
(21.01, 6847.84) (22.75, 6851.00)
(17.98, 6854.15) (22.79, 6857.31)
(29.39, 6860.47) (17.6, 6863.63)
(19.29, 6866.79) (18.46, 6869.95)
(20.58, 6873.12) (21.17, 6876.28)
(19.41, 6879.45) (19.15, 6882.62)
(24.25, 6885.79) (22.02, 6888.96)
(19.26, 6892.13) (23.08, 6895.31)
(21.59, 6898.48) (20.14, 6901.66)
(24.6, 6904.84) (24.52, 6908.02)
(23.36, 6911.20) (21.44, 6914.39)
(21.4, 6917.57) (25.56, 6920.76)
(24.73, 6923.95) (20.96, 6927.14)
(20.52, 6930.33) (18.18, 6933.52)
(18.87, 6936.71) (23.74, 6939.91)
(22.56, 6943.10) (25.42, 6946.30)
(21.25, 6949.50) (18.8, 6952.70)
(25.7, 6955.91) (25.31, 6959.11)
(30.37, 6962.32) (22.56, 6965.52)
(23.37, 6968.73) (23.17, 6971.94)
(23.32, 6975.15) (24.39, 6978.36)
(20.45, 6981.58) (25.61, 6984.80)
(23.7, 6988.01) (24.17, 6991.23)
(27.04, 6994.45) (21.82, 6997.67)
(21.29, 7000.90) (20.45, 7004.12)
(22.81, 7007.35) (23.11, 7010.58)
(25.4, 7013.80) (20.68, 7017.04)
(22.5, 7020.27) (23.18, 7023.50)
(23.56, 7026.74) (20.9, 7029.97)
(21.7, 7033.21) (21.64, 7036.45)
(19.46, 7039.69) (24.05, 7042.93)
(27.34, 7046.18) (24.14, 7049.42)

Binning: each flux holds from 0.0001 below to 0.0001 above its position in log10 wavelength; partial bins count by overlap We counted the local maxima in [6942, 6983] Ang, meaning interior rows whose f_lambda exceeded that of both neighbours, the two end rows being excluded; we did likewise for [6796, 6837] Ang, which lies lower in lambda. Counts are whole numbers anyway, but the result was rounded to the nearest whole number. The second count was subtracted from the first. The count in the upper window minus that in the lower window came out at 2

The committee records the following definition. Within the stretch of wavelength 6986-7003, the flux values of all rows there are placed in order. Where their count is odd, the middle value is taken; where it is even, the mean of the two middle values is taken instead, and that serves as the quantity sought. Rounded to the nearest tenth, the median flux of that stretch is 23.7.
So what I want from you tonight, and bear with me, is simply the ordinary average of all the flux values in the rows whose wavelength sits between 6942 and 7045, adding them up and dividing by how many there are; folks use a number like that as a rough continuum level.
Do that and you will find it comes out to 23.1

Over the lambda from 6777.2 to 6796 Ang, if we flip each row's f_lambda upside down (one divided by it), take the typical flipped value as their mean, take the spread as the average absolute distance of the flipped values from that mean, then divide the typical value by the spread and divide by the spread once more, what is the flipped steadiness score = 3253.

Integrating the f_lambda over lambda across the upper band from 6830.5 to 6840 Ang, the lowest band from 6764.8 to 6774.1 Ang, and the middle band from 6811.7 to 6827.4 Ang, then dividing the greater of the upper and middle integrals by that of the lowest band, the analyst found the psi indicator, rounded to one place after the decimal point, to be 1.8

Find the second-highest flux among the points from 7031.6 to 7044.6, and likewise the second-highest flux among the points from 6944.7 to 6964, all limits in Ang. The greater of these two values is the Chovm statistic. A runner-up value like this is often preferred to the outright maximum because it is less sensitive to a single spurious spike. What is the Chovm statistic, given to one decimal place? 25.7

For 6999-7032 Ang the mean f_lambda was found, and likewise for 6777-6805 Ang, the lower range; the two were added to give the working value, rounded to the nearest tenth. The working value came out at 45.3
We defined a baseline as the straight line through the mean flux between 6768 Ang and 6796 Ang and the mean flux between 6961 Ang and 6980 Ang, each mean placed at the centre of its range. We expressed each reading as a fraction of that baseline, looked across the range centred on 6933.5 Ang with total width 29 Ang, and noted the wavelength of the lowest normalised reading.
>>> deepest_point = 6933.52 Ang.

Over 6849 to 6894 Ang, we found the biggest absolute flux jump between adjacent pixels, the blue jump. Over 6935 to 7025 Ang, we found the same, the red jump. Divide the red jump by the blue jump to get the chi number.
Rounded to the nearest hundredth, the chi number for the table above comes 0.66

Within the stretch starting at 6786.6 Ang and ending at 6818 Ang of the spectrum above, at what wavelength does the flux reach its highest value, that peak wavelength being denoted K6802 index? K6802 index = 6810.10 Ang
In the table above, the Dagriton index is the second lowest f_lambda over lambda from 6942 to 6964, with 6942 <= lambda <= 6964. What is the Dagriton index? 21.25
